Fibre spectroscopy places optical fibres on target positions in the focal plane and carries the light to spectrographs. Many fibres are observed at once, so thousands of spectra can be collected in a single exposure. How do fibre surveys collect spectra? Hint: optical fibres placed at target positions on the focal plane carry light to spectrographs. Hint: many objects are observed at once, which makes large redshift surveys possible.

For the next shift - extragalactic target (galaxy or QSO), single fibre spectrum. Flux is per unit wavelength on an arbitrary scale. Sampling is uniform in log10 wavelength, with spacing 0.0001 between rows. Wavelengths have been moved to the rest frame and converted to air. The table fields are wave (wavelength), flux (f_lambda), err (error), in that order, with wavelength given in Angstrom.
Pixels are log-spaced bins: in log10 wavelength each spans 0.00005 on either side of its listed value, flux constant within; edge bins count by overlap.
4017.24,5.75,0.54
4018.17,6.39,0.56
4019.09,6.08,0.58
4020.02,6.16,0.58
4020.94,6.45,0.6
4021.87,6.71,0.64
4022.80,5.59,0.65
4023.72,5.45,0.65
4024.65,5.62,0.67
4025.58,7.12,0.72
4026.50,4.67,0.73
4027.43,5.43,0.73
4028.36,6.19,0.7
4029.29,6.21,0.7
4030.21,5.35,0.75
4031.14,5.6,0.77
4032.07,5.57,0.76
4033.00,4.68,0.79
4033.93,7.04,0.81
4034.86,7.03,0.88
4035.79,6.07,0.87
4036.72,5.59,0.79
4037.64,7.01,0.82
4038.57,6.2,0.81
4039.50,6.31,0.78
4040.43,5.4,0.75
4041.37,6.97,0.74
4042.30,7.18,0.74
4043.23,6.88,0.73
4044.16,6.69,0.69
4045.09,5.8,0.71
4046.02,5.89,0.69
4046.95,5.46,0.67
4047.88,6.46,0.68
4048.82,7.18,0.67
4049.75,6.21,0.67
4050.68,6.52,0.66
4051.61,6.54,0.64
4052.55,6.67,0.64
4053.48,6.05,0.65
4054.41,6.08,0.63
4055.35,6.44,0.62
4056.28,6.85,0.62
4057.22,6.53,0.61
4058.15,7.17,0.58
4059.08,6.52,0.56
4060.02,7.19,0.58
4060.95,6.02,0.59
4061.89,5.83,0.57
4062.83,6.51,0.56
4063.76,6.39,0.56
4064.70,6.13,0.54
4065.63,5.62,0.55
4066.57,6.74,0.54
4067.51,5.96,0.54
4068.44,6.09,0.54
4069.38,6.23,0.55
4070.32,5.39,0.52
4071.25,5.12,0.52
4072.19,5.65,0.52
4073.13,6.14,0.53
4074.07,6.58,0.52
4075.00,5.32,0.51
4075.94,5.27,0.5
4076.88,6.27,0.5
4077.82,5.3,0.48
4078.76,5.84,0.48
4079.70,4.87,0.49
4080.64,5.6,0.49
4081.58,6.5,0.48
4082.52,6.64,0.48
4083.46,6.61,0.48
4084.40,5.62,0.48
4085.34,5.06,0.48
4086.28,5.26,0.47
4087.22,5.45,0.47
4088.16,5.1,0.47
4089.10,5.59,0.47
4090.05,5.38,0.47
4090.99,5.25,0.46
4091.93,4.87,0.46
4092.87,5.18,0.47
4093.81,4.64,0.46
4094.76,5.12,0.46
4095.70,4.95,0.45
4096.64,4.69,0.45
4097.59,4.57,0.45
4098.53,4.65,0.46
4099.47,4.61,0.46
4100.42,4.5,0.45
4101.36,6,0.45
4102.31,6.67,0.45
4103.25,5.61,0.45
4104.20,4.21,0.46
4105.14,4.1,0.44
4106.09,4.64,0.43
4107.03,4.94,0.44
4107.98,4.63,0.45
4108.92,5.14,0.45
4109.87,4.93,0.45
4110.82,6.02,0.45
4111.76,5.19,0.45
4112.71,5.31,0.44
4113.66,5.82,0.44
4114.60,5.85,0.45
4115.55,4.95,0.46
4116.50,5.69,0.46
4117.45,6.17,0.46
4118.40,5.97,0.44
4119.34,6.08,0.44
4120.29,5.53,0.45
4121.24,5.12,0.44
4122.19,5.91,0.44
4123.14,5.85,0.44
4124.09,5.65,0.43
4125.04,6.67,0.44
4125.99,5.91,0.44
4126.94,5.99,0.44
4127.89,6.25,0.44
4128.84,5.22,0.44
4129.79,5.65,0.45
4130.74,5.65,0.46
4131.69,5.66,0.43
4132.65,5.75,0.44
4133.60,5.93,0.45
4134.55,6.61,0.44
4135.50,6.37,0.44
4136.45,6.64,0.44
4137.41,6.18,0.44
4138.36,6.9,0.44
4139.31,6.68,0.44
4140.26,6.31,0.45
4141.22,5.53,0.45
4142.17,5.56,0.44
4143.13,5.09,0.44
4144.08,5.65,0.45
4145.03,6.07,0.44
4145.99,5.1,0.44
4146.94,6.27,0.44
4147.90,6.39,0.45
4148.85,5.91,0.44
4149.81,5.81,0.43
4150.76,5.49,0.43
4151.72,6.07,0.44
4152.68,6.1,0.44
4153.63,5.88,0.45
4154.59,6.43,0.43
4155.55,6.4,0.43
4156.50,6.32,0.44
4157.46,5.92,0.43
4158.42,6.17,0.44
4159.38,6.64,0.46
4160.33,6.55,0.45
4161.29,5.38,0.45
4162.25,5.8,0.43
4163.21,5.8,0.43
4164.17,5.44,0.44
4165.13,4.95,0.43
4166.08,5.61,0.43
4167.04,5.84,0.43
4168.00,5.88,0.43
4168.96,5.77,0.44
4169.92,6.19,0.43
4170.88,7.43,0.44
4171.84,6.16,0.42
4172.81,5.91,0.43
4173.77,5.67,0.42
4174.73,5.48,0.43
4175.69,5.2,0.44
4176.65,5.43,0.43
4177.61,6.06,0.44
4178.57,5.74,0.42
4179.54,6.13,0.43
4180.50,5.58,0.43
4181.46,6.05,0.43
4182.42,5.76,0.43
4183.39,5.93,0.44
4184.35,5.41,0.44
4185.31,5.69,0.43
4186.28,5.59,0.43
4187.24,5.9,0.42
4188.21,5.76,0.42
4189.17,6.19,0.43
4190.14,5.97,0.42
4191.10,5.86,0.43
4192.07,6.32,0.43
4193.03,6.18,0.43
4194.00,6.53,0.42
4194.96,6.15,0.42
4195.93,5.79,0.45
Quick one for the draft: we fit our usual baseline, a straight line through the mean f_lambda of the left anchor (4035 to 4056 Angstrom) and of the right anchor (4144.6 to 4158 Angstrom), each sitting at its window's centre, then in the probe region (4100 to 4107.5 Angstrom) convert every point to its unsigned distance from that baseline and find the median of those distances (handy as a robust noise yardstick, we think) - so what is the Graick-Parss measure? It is 1.4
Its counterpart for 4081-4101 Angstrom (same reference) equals 1.1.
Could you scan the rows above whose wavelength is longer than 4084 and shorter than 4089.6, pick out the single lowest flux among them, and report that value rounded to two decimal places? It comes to 5.06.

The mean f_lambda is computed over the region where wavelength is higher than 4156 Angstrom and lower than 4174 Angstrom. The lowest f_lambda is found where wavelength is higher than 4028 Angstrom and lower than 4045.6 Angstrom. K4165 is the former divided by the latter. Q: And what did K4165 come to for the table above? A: 1.28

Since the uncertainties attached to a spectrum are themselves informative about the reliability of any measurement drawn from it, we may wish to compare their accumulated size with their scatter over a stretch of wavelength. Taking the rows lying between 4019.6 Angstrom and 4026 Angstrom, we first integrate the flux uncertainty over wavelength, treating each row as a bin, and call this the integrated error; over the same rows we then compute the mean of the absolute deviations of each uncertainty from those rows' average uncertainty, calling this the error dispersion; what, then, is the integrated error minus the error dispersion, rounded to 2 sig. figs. 4.1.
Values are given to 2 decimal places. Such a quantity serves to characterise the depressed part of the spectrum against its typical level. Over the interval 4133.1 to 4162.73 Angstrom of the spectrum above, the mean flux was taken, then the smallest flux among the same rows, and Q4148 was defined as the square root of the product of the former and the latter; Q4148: 5.56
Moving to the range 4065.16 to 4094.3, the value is 5.12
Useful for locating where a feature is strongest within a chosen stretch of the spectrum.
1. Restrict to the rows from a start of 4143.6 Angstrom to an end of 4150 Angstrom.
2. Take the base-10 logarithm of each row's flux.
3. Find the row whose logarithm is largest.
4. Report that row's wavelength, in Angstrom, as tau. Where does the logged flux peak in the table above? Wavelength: 4147.90 Angstrom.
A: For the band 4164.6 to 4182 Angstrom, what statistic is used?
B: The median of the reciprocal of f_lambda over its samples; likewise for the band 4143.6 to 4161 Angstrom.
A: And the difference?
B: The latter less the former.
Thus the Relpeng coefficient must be -0.008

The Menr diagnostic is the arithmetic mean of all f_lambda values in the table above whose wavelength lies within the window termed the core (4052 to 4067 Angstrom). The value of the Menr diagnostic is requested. 6.42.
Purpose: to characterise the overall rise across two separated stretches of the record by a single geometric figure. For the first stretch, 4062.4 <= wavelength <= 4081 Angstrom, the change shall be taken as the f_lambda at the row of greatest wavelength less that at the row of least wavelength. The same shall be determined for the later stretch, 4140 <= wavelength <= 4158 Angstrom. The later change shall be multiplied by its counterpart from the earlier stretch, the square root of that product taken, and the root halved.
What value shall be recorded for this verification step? 0.30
